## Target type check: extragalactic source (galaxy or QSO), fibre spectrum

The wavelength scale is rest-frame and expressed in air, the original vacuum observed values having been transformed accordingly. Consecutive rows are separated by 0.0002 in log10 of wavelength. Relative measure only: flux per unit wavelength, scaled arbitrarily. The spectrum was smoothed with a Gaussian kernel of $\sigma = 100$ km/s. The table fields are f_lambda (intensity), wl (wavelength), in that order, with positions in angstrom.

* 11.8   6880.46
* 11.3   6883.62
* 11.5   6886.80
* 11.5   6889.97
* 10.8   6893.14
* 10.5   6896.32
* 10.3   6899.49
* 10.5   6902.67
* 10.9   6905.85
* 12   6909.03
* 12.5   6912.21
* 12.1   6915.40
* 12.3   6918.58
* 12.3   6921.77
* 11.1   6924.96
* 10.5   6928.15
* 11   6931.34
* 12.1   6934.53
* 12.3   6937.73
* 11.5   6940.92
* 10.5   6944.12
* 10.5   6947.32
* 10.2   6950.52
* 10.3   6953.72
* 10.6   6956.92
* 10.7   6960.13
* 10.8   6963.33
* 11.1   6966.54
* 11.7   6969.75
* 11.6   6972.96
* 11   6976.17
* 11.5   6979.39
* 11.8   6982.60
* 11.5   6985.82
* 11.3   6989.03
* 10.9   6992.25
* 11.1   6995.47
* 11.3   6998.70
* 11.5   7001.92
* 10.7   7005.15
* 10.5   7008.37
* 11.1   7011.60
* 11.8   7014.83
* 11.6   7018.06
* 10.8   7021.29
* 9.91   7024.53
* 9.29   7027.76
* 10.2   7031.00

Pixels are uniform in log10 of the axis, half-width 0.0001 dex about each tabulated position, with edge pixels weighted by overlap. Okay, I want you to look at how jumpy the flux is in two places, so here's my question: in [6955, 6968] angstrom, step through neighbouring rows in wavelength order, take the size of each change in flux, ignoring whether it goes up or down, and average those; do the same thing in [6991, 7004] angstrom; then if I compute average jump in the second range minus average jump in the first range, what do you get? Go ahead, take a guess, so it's 0.03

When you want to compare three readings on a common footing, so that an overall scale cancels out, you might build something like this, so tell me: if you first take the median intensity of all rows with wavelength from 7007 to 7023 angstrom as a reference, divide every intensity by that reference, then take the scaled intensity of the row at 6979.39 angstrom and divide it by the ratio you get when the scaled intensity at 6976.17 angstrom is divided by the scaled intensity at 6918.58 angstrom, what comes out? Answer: 1.16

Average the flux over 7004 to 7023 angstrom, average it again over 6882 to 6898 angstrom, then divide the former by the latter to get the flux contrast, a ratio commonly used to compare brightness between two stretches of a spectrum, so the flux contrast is 1.00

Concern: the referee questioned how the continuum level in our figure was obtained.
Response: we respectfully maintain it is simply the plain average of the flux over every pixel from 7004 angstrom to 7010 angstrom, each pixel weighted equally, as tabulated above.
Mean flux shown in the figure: 10.6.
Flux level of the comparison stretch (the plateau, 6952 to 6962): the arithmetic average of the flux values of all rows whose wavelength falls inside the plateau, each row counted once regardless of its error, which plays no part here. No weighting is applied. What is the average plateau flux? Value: 10.5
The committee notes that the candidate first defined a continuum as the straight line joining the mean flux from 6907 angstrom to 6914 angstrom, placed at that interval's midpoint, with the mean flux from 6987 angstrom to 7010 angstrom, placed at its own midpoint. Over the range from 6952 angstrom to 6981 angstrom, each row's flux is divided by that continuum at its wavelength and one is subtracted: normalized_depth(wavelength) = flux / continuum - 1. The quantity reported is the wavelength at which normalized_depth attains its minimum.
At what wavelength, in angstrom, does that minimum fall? 6953.72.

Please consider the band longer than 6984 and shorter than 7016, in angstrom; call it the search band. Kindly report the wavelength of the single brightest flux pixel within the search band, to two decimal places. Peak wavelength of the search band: 7014.83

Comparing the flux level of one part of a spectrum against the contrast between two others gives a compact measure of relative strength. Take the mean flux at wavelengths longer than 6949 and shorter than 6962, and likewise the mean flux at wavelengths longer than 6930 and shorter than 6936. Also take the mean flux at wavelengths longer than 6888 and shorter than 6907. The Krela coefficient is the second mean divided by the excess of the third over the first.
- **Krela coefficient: 38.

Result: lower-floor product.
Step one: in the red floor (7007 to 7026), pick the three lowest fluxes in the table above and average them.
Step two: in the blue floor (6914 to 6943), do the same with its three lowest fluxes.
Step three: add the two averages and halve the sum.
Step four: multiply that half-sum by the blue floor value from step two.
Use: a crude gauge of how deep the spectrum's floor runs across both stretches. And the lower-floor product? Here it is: 116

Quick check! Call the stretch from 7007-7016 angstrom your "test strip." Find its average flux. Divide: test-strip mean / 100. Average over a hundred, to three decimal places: 0.111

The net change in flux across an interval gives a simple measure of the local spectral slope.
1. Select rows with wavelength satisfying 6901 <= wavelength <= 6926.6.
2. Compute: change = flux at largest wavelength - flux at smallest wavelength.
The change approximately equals 0.60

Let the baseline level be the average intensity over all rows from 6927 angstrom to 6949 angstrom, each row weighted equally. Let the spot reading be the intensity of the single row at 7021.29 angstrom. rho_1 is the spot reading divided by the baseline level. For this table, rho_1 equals 0.96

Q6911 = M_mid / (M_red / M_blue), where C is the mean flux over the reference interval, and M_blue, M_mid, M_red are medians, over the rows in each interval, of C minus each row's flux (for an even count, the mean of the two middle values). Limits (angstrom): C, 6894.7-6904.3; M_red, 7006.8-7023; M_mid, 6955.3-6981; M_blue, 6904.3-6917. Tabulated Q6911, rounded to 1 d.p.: -1.5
